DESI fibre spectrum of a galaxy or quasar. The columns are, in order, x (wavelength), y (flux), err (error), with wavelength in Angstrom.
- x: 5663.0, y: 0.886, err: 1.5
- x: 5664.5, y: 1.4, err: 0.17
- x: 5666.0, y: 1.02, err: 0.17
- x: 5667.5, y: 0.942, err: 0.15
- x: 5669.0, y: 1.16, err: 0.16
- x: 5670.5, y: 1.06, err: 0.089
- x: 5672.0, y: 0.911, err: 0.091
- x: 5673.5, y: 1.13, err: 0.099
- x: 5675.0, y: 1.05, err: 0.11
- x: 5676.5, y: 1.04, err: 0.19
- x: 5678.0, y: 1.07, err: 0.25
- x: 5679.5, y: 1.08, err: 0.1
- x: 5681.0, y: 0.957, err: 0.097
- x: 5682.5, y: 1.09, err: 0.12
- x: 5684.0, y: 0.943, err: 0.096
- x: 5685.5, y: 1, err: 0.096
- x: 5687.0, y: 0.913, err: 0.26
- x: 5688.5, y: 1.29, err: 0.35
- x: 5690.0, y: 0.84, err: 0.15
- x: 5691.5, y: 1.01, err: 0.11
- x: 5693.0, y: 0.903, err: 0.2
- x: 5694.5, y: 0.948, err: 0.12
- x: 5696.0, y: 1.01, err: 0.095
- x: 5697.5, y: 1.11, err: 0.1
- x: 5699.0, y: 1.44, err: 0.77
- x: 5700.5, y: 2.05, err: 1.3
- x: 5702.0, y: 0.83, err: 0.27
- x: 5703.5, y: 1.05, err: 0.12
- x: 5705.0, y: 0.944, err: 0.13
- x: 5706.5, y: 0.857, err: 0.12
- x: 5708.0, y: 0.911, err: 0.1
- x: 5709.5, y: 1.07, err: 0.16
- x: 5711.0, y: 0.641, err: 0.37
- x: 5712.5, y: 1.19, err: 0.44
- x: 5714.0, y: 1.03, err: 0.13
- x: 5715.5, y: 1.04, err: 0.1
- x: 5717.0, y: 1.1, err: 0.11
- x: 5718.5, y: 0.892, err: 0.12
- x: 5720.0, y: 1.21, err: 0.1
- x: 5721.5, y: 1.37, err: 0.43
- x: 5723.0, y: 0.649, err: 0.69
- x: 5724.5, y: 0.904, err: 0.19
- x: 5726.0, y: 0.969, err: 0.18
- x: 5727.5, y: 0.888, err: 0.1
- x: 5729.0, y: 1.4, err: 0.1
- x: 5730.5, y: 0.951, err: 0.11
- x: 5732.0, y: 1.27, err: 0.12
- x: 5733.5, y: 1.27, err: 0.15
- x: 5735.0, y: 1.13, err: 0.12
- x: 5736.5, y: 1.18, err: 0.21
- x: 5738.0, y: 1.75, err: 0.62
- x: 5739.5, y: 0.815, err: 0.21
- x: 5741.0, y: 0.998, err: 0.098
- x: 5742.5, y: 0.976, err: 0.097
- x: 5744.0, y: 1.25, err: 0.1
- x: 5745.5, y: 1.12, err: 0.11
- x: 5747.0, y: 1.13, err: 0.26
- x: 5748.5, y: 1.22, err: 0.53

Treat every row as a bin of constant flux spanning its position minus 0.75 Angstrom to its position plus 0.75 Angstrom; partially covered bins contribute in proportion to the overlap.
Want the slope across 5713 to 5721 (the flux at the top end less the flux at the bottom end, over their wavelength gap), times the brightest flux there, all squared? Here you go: 0.0013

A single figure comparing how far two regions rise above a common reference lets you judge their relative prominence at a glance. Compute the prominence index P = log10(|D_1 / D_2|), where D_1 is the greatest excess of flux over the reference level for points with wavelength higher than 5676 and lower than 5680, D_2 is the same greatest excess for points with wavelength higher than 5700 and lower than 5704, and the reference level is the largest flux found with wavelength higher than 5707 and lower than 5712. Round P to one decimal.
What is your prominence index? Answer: -2.0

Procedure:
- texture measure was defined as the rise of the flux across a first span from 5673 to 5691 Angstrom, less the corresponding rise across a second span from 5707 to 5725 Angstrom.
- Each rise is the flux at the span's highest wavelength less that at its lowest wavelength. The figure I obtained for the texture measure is -0.283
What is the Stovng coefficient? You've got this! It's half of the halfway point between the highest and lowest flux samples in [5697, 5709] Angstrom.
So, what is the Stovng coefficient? 0.72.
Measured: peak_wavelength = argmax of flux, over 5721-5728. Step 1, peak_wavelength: 5721.5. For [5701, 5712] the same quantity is 5709.5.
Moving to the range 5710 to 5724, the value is 5721.5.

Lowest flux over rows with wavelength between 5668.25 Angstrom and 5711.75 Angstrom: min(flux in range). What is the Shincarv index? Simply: 0.641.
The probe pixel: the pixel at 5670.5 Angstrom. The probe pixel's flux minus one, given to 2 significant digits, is 0.060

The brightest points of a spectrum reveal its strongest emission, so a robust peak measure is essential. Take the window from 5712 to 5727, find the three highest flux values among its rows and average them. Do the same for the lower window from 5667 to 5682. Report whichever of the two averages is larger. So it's 1.26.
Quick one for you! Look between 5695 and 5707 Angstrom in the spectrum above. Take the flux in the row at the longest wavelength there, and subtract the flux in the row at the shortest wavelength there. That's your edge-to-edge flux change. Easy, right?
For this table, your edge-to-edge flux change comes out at -0.15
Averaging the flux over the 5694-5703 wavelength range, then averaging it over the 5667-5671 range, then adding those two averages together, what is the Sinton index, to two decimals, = 2.29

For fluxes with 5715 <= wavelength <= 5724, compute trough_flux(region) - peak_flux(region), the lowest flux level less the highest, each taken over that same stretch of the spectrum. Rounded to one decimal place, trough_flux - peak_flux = -0.7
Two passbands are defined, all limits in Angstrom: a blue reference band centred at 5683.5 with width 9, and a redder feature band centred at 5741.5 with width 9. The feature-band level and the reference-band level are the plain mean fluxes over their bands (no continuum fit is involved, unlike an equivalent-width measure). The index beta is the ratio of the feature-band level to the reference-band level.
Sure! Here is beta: 1.15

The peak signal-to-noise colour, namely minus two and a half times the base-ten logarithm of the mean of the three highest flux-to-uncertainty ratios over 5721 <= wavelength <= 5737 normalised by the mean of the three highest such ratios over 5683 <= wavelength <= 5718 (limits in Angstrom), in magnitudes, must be -0.061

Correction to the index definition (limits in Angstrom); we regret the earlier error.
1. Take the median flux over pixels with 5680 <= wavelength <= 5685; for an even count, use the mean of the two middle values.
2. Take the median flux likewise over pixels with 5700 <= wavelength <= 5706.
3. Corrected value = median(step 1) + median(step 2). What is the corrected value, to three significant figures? 1.95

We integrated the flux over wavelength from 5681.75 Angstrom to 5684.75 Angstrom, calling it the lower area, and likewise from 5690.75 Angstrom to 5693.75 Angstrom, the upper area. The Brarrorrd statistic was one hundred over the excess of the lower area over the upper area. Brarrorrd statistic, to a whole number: 556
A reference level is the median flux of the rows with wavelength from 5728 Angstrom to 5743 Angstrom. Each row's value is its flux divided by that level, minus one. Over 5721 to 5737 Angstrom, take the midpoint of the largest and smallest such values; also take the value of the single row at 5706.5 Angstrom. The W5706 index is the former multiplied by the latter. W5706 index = 0.03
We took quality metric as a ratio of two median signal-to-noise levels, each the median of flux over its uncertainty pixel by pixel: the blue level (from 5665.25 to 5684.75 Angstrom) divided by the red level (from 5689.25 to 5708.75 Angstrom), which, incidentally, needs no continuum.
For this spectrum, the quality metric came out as 1.3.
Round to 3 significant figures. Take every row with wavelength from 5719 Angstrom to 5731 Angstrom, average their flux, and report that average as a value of 1.04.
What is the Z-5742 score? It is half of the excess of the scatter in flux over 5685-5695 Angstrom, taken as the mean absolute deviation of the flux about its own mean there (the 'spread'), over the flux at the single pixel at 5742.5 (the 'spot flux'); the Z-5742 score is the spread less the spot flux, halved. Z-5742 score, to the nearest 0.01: -0.44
